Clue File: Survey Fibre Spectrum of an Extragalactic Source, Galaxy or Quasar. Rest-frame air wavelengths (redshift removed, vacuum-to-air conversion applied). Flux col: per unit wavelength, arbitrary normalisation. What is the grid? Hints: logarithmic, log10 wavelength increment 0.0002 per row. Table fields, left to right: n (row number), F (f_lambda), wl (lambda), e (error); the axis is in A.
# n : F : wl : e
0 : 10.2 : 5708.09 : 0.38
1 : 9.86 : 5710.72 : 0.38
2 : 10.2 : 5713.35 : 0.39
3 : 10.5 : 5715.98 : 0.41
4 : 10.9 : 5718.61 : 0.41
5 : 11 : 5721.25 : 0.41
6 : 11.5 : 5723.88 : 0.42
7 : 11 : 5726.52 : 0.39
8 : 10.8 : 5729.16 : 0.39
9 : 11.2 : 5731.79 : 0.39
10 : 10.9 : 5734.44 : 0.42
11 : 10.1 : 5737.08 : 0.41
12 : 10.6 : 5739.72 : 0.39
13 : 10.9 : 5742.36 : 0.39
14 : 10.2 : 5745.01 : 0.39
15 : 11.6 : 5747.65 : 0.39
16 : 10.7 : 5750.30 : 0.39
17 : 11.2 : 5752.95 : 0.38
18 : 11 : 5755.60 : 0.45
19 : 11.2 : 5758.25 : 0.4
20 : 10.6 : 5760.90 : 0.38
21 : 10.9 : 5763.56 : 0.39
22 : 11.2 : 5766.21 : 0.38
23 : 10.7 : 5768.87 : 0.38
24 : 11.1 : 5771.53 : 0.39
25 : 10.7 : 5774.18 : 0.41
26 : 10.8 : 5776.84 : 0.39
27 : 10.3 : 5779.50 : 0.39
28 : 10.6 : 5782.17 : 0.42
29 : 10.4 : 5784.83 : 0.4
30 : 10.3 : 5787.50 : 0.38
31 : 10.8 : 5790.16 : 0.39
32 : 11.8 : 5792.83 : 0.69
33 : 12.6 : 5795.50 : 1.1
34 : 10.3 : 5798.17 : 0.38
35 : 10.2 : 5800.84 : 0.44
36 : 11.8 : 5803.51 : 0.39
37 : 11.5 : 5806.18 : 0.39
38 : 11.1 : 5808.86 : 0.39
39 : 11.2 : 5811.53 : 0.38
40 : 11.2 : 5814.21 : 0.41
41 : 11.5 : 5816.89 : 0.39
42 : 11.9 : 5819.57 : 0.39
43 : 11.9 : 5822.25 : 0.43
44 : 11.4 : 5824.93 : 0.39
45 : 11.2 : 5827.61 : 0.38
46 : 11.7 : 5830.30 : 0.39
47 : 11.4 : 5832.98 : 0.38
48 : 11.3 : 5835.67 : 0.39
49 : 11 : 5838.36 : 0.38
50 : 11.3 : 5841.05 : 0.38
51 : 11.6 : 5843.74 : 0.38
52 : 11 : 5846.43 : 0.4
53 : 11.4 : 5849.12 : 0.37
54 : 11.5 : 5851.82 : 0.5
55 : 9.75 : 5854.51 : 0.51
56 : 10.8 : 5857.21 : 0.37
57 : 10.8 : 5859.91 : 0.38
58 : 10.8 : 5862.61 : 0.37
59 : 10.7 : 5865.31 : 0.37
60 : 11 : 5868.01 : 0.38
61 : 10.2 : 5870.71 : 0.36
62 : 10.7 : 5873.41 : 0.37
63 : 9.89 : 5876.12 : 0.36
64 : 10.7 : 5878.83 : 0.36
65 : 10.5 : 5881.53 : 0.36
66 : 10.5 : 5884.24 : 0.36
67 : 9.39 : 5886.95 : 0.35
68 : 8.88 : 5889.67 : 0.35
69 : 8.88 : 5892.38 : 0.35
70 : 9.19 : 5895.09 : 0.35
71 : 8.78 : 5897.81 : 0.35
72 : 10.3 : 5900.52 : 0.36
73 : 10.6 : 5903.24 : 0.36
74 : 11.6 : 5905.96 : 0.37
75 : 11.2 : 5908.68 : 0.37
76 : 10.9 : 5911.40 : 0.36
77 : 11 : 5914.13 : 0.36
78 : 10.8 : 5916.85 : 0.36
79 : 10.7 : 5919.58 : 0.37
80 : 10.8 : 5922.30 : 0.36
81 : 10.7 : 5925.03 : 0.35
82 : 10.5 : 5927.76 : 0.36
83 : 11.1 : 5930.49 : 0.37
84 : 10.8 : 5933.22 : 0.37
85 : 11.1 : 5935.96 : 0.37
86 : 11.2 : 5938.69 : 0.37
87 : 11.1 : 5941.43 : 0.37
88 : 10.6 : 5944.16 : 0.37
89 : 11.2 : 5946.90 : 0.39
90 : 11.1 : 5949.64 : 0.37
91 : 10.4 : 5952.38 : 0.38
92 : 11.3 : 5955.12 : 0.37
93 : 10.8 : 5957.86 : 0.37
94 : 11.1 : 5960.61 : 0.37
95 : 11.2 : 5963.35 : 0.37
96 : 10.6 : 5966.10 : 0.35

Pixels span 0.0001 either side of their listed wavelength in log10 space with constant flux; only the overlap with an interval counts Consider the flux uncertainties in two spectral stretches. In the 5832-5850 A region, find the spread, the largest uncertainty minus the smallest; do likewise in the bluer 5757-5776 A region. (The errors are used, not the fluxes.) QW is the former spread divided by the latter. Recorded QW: 1.0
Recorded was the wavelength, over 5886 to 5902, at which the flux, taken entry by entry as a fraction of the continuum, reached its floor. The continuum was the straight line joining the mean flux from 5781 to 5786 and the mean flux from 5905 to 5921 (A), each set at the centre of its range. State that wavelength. 5897.81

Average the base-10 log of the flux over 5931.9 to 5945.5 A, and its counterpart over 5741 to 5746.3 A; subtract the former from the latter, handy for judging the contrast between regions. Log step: -0.017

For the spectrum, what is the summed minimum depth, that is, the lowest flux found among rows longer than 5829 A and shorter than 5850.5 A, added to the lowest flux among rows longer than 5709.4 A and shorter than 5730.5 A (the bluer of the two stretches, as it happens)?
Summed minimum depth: 20.9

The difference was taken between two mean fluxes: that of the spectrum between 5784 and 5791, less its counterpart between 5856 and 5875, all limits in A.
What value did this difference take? -0.2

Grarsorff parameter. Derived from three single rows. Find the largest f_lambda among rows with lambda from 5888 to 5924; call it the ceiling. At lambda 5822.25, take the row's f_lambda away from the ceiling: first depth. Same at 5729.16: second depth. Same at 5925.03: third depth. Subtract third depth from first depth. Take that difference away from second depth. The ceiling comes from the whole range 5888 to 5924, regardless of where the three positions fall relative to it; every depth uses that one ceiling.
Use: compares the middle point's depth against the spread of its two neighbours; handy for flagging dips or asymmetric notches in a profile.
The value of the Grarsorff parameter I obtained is 2.0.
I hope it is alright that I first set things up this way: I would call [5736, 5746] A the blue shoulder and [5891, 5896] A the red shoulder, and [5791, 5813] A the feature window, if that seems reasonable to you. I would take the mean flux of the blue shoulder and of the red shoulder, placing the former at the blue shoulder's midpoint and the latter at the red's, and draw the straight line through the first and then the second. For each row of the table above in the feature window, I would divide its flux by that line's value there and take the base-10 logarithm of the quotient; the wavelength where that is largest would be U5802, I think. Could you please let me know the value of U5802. 5795.50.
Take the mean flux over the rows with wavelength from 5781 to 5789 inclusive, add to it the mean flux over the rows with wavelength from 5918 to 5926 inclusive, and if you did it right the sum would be 21.2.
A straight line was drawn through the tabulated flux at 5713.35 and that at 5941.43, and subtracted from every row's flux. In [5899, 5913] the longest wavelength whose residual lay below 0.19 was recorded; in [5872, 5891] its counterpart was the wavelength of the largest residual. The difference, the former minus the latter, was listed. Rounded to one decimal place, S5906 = 38.0 A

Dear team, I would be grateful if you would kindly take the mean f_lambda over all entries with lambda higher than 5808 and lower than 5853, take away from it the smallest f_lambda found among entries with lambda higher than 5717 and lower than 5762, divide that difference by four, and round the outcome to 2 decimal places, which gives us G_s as 0.32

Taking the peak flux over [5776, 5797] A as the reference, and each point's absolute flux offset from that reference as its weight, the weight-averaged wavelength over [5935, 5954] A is 5944.7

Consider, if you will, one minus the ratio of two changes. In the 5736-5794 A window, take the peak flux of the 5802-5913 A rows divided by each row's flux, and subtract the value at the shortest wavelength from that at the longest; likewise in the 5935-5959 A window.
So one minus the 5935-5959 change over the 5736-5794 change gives 1.18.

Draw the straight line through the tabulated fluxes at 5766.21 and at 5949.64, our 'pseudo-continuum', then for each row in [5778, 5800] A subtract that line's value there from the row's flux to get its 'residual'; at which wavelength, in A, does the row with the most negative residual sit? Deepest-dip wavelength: 5779.50 A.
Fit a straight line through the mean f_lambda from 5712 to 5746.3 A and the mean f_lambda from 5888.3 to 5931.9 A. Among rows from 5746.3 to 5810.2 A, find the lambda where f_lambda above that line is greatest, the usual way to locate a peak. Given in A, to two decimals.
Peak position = 5795.50 A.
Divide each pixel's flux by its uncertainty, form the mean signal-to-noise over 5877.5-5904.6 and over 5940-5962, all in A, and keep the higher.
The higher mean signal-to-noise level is 29.3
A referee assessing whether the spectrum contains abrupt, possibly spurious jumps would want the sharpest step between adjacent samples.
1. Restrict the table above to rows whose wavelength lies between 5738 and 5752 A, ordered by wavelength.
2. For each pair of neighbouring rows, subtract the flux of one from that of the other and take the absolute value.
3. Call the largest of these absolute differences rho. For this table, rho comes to 1.4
